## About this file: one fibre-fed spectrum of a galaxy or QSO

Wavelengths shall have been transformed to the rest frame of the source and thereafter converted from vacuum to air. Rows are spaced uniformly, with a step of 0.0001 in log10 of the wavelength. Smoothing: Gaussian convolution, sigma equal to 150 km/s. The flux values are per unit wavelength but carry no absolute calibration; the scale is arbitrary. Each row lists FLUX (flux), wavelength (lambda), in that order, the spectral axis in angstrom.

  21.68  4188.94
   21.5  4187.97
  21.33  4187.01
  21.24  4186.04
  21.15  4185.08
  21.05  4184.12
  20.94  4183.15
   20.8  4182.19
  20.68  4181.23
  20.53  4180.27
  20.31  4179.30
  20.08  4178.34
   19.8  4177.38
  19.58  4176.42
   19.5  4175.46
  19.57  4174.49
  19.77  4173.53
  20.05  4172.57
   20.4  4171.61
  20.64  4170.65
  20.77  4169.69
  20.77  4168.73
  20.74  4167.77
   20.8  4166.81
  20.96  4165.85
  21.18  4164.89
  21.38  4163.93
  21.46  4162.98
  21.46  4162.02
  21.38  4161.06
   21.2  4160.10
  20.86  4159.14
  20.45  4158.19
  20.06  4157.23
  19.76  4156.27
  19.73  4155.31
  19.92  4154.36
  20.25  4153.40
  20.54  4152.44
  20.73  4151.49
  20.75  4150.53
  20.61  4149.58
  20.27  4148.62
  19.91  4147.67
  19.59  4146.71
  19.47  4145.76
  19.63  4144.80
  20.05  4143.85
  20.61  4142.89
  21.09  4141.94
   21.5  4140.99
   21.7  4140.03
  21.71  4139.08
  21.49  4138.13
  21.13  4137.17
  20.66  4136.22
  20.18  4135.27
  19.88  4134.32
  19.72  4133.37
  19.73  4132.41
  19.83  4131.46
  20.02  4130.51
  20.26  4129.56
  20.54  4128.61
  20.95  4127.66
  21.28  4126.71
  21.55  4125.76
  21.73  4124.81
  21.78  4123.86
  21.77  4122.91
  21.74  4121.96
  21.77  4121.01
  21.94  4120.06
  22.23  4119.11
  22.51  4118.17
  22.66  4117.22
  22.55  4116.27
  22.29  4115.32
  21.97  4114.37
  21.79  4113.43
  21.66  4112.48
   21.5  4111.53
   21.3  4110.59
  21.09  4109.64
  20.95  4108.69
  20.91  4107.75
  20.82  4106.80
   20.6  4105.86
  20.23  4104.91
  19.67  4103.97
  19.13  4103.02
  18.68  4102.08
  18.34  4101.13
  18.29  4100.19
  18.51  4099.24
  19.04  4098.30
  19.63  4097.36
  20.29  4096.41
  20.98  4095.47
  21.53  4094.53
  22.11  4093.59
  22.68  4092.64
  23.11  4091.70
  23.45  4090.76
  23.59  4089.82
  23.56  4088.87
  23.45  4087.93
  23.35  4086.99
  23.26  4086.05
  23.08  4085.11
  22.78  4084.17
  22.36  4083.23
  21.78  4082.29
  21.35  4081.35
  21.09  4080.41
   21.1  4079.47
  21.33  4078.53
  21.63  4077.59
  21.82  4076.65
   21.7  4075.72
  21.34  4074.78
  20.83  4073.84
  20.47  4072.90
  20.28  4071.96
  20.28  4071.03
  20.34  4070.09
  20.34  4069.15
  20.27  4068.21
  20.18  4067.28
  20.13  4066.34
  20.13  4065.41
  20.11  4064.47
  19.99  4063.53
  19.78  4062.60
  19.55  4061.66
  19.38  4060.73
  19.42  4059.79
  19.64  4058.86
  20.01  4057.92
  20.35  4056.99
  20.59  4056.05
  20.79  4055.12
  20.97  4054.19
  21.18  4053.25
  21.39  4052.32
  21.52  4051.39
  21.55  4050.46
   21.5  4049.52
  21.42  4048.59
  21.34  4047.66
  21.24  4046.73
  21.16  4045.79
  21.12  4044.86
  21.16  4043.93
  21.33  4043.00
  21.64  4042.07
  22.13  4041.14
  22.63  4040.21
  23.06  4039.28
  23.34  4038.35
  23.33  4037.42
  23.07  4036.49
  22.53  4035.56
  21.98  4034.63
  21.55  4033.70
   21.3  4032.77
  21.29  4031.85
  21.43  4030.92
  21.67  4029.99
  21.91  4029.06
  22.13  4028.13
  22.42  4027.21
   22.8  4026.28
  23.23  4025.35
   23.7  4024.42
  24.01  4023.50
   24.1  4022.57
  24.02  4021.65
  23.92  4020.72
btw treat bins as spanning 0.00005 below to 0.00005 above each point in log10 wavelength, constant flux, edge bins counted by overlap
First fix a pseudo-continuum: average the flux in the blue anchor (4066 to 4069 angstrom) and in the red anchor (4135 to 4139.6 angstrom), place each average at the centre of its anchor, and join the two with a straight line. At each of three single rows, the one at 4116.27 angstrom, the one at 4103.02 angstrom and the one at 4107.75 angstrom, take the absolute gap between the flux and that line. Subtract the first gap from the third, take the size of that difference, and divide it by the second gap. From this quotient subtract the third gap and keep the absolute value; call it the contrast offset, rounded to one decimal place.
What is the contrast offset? 0.8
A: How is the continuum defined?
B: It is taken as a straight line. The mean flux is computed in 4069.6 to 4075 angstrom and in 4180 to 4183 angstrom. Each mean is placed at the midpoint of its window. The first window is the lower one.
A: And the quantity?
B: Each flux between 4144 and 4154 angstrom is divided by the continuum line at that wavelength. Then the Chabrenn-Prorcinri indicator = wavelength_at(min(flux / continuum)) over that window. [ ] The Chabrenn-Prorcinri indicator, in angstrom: 4145.76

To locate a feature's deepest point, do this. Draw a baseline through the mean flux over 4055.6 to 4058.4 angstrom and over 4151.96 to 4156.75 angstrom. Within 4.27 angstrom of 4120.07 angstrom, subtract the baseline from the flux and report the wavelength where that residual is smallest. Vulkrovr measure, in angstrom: 4121.96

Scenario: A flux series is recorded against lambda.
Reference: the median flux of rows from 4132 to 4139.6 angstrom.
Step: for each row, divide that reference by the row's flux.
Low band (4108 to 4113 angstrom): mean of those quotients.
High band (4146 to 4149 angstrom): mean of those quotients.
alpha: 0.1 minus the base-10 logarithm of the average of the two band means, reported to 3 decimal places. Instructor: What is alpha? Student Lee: 0.103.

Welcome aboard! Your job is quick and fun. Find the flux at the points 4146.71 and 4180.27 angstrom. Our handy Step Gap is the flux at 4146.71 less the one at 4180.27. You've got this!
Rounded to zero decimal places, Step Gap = -1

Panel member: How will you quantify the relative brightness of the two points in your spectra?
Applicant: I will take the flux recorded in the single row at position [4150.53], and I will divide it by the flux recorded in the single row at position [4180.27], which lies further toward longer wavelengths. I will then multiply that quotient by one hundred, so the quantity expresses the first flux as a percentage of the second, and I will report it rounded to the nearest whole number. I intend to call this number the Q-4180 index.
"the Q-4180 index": 101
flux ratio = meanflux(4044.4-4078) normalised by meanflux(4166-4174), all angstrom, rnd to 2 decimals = 1.01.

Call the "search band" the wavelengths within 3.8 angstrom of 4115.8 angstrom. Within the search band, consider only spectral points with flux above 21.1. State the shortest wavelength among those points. 4112.48 angstrom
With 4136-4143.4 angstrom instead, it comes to 4137.17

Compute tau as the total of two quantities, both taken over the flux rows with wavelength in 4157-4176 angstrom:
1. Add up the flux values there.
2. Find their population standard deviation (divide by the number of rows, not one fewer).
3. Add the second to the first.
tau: 414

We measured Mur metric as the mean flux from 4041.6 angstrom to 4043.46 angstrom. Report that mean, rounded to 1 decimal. 21.5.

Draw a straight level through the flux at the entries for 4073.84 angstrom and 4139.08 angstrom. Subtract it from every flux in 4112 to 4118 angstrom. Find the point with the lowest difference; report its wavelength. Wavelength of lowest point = 4112.48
